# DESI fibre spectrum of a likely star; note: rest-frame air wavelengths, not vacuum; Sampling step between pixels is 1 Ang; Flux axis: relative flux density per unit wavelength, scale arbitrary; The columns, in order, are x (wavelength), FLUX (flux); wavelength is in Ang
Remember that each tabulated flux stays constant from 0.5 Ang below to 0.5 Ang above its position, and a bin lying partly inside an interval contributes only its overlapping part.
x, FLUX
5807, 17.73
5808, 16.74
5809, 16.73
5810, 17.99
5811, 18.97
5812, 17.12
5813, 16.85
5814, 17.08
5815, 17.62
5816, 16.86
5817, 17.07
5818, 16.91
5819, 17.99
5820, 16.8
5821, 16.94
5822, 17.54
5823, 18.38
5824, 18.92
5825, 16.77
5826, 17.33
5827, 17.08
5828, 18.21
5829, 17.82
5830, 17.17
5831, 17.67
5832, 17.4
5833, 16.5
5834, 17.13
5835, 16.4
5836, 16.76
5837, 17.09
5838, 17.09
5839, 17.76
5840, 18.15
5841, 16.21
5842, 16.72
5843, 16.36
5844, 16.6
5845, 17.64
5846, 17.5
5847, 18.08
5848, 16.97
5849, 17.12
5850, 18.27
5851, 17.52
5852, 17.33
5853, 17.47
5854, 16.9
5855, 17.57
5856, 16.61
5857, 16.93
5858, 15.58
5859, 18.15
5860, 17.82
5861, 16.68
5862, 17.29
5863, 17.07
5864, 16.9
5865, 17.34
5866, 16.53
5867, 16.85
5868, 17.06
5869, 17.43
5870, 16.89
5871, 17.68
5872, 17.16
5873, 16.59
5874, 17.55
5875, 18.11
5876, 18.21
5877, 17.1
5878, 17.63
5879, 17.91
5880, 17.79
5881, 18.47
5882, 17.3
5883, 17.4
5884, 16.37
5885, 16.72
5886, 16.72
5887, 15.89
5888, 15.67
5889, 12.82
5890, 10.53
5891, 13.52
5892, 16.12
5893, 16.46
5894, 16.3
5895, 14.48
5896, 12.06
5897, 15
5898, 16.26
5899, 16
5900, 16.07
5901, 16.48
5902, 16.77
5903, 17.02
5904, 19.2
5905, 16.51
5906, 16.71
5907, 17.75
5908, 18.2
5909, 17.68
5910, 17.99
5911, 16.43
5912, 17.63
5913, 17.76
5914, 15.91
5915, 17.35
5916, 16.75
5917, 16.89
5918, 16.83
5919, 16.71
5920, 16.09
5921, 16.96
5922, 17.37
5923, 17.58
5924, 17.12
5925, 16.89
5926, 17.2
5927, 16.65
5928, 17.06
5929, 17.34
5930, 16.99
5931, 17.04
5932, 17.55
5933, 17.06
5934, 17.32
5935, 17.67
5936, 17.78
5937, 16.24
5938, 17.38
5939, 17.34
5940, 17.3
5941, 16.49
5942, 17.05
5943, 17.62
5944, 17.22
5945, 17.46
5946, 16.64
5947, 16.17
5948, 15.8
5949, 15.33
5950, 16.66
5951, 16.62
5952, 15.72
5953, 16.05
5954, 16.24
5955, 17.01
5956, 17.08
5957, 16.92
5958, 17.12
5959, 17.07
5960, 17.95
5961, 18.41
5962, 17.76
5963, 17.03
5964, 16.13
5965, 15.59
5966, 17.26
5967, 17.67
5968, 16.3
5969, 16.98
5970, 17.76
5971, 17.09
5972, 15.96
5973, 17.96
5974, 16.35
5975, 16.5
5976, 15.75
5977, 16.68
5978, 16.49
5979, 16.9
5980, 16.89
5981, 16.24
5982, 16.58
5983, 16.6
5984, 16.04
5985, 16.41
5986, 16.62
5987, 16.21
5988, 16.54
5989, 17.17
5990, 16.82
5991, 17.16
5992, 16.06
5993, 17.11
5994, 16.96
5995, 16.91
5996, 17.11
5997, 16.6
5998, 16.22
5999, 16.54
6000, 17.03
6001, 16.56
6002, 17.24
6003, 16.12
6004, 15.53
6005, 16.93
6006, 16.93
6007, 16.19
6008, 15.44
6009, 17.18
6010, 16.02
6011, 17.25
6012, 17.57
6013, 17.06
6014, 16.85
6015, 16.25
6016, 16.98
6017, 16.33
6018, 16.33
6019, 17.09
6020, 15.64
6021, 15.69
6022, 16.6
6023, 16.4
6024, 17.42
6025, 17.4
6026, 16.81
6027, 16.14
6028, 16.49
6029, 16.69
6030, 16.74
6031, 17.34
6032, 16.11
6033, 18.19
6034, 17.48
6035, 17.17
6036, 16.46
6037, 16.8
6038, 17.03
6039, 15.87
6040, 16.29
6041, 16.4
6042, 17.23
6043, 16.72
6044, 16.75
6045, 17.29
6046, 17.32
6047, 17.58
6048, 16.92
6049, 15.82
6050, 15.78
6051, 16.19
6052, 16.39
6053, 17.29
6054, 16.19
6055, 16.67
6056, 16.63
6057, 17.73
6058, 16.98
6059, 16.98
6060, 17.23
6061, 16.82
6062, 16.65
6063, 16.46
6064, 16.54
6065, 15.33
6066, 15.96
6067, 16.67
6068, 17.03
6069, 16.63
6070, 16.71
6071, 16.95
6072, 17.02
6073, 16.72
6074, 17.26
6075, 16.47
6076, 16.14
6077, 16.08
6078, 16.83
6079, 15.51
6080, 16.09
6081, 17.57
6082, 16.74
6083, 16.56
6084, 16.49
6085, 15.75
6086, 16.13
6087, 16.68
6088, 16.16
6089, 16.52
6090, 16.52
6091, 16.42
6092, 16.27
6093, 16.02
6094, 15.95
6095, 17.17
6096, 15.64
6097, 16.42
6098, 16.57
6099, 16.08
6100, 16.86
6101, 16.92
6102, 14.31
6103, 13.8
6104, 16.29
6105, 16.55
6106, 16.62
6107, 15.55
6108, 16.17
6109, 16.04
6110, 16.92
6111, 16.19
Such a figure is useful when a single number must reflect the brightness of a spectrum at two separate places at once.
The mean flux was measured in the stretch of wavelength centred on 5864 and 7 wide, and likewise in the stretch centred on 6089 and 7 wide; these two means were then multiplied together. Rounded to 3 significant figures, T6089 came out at 278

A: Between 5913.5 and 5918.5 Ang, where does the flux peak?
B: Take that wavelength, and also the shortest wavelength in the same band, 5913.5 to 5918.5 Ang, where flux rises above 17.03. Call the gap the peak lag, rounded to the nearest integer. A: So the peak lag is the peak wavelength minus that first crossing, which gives 0 Ang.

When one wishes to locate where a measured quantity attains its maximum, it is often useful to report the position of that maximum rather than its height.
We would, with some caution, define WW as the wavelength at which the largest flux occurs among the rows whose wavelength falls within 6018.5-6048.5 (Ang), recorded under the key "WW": 6033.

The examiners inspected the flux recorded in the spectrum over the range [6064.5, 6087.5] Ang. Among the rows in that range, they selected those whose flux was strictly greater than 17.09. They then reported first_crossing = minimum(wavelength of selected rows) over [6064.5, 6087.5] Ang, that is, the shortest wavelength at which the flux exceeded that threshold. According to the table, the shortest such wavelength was 6074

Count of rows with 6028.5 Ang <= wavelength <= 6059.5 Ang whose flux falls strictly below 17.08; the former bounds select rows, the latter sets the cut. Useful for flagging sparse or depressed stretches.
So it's 21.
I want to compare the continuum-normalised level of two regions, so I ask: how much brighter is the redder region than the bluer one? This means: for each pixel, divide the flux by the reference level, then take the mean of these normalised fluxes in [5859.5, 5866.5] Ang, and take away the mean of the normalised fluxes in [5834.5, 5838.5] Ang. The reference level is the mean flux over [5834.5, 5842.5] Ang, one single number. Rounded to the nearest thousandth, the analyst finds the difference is 0.015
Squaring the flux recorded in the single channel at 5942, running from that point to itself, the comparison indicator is 291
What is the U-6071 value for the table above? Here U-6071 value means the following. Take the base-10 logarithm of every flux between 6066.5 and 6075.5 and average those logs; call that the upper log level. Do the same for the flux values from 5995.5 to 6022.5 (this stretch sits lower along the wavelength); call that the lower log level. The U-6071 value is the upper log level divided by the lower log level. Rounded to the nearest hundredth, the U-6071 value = 1.01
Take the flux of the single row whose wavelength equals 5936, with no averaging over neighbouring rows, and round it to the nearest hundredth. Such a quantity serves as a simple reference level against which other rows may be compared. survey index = 17.78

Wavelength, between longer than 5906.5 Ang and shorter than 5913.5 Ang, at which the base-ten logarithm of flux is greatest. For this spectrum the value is 5908 Ang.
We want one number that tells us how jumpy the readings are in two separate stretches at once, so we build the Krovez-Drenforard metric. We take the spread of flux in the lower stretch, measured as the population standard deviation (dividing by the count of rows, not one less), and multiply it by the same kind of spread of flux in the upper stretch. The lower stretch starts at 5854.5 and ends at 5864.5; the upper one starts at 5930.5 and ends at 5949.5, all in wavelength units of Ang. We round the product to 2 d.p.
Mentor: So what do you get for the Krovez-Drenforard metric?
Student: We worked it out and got 0.45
